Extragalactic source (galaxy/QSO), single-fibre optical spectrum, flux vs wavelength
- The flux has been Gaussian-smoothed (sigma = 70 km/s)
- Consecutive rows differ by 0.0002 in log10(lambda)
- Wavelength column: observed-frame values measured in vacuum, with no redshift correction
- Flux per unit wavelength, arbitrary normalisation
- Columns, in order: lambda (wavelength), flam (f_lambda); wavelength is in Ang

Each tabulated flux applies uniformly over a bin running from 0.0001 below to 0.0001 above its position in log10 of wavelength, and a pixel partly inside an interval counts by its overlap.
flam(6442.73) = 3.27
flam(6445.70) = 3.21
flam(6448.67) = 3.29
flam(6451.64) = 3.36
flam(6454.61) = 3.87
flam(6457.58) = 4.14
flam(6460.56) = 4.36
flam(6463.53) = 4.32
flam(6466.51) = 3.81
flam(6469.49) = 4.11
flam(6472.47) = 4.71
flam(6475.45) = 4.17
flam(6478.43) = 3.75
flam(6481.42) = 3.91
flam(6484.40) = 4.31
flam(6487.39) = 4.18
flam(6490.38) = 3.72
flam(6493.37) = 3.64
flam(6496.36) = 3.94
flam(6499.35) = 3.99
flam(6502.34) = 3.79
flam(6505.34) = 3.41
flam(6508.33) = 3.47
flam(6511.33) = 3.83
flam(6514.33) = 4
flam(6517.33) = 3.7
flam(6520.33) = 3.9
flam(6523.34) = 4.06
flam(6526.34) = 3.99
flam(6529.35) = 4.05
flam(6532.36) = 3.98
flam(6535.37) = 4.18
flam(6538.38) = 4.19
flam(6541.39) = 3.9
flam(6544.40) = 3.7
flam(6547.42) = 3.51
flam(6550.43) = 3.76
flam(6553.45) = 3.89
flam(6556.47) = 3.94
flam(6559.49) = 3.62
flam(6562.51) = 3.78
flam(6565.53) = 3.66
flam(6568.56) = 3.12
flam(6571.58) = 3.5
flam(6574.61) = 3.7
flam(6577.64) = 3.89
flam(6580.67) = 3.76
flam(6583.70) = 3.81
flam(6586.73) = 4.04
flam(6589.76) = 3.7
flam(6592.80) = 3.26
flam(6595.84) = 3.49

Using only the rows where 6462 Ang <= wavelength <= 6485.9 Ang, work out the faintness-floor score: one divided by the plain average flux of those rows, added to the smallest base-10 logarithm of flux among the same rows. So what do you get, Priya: 0.816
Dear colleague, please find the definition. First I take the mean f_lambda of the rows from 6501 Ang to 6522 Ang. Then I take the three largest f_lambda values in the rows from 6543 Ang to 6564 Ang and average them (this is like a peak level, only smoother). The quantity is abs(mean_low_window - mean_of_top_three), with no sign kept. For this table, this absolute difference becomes 0.14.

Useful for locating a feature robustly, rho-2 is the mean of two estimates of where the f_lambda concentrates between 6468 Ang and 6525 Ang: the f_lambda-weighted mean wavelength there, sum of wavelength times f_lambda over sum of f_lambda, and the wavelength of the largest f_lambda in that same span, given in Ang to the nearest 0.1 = 6484.1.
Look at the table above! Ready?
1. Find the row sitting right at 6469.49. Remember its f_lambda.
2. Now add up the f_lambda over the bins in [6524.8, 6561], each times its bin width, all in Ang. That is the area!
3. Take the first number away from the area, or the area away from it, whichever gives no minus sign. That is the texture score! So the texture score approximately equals 137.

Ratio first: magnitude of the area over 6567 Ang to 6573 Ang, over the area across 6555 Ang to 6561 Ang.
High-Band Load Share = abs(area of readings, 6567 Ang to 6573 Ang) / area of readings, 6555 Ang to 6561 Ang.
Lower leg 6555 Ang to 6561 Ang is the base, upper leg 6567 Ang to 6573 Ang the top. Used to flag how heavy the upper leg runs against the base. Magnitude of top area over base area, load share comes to 0.88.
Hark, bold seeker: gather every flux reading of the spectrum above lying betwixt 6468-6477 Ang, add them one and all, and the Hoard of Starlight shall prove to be 13.0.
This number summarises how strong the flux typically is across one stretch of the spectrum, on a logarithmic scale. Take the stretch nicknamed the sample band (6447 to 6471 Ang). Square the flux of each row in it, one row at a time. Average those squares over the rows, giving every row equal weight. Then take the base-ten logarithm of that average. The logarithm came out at 1.19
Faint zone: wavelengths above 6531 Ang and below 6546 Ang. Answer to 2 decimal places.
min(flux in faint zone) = 3.70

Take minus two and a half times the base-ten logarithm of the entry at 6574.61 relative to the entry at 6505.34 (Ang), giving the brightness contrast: -0.09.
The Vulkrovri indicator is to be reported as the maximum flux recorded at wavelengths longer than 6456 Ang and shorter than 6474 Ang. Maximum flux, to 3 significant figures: 4.71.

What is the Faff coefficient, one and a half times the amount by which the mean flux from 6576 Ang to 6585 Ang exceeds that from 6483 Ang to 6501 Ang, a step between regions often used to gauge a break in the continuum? -0.21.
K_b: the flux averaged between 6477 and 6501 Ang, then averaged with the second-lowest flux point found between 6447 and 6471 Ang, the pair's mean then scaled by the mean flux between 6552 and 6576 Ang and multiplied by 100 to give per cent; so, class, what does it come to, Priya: 100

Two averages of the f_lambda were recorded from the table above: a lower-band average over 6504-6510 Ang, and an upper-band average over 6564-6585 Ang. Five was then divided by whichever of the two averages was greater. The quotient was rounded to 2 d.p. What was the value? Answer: 1.38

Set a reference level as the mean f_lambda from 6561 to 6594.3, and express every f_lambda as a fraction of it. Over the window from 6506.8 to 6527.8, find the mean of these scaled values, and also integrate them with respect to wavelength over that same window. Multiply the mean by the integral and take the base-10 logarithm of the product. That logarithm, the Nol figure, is 1.37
